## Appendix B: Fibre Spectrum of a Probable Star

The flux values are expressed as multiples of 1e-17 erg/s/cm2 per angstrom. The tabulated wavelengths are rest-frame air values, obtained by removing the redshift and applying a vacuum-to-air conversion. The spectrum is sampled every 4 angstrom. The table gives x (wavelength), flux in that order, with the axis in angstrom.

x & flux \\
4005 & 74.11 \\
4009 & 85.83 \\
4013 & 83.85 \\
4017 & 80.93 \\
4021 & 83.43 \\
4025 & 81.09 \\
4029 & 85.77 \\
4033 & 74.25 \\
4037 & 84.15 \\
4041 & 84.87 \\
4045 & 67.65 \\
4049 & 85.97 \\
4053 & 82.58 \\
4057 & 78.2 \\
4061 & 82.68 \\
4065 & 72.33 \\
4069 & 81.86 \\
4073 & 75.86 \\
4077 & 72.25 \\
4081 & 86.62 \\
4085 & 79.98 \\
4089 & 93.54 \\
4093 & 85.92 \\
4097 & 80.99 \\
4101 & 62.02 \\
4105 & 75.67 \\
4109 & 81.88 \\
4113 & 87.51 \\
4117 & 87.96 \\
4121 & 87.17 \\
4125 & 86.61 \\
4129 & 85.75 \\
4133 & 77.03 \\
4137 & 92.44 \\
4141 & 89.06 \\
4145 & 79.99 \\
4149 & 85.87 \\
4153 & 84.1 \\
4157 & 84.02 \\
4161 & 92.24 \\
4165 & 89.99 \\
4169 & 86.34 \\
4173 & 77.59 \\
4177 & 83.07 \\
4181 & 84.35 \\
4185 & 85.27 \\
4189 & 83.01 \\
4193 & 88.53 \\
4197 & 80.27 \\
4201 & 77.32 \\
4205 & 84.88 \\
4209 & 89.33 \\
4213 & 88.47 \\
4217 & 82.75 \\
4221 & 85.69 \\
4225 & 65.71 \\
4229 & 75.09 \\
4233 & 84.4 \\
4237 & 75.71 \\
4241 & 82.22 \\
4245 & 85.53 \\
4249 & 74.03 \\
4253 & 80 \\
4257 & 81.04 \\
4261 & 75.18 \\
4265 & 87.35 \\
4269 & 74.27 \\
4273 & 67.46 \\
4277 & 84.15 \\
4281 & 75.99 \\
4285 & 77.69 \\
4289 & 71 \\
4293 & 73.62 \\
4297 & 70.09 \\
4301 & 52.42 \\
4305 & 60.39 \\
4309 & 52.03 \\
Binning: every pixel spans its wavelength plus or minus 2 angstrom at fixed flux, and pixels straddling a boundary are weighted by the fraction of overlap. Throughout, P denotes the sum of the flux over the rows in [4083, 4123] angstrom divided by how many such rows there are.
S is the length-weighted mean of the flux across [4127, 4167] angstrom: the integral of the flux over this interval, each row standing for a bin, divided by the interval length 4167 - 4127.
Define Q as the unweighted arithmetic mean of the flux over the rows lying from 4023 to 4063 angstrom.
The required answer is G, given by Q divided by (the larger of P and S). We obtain 0.94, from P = 82.3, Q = 81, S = 86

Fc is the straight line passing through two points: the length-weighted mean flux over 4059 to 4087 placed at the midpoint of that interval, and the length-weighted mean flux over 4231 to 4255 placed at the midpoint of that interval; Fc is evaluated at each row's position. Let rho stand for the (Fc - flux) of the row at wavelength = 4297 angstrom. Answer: 11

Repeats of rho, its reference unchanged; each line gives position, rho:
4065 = 6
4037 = -6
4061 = -4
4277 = -4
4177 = -3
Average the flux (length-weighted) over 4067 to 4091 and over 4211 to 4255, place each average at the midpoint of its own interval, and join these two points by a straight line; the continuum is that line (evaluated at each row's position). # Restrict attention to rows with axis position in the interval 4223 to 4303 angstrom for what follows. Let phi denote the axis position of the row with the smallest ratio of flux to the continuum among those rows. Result 4301 angstrom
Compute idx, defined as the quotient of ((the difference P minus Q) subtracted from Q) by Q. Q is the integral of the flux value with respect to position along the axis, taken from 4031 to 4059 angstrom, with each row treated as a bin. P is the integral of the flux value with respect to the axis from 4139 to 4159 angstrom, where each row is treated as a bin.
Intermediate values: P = 1692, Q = 2231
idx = 1.2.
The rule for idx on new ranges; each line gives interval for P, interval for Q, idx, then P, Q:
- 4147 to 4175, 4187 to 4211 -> 0.8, 2401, 2013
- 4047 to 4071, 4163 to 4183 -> 0.9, 1934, 1685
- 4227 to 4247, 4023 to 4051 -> 1.3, 1612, 2255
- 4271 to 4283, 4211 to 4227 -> 1.3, 910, 1290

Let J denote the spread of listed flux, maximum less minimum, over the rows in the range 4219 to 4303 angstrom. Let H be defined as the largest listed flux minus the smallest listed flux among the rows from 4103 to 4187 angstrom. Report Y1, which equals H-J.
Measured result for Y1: -18.2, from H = 17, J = 35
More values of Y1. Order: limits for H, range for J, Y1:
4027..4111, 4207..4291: 7.9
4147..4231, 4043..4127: -5.0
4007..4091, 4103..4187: 9.1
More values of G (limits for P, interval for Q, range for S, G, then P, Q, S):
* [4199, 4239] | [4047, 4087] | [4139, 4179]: 0.94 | 80.9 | 80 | 85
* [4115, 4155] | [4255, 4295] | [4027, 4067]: 0.90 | 85.6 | 77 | 80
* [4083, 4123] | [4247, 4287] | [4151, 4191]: 0.91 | 82.3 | 78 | 85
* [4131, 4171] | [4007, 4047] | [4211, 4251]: 0.94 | 86.1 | 81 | 80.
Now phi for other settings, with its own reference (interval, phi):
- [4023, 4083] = 4045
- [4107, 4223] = 4133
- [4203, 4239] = 4225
